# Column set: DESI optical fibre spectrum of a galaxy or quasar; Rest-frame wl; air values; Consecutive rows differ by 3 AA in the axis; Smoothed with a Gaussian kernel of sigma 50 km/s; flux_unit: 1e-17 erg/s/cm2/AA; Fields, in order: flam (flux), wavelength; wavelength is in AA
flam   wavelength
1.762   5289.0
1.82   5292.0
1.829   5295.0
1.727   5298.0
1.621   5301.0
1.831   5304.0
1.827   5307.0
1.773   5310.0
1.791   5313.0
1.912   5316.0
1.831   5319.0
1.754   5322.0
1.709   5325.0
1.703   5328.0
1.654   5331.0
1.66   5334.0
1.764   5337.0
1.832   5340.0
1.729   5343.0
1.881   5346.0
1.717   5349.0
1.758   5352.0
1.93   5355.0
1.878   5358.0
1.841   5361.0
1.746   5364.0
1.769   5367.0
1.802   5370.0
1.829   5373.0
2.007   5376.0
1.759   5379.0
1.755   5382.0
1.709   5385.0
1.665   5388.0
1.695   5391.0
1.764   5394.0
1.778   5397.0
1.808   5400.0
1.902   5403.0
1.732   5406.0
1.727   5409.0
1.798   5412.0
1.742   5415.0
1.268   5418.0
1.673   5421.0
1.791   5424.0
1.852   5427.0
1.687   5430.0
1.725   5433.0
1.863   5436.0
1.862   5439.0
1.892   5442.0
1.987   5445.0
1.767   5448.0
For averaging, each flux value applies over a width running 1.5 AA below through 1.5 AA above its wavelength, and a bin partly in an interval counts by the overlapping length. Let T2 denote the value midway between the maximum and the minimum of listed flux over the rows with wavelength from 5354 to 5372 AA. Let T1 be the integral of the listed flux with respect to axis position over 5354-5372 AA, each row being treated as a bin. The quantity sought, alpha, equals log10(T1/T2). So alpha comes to 1.252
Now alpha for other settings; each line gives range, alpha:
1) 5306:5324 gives 1.250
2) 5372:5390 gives 1.243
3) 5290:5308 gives 1.267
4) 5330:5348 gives 1.252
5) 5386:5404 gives 1.250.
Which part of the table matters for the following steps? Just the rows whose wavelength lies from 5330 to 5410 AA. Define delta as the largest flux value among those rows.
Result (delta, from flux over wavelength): 2.007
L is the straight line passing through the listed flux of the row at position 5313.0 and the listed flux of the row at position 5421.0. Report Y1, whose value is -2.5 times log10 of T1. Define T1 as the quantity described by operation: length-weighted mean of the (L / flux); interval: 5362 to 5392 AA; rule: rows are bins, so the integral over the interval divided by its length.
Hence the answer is 0.0316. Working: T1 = 0.97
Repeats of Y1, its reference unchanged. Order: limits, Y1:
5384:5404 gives 0.0328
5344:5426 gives 0.0287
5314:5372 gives 0.0131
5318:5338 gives -0.0342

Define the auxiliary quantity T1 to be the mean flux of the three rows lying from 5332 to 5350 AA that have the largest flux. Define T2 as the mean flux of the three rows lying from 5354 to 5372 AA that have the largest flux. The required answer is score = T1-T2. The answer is -0.06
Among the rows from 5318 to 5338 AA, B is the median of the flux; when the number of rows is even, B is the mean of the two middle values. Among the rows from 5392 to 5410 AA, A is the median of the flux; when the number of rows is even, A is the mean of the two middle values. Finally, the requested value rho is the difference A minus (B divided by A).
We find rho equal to 0.81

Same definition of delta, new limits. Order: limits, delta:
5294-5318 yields 1.912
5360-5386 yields 2.007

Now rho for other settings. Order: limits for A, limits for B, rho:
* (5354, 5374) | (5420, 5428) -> 0.85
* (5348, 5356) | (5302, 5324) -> 0.72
